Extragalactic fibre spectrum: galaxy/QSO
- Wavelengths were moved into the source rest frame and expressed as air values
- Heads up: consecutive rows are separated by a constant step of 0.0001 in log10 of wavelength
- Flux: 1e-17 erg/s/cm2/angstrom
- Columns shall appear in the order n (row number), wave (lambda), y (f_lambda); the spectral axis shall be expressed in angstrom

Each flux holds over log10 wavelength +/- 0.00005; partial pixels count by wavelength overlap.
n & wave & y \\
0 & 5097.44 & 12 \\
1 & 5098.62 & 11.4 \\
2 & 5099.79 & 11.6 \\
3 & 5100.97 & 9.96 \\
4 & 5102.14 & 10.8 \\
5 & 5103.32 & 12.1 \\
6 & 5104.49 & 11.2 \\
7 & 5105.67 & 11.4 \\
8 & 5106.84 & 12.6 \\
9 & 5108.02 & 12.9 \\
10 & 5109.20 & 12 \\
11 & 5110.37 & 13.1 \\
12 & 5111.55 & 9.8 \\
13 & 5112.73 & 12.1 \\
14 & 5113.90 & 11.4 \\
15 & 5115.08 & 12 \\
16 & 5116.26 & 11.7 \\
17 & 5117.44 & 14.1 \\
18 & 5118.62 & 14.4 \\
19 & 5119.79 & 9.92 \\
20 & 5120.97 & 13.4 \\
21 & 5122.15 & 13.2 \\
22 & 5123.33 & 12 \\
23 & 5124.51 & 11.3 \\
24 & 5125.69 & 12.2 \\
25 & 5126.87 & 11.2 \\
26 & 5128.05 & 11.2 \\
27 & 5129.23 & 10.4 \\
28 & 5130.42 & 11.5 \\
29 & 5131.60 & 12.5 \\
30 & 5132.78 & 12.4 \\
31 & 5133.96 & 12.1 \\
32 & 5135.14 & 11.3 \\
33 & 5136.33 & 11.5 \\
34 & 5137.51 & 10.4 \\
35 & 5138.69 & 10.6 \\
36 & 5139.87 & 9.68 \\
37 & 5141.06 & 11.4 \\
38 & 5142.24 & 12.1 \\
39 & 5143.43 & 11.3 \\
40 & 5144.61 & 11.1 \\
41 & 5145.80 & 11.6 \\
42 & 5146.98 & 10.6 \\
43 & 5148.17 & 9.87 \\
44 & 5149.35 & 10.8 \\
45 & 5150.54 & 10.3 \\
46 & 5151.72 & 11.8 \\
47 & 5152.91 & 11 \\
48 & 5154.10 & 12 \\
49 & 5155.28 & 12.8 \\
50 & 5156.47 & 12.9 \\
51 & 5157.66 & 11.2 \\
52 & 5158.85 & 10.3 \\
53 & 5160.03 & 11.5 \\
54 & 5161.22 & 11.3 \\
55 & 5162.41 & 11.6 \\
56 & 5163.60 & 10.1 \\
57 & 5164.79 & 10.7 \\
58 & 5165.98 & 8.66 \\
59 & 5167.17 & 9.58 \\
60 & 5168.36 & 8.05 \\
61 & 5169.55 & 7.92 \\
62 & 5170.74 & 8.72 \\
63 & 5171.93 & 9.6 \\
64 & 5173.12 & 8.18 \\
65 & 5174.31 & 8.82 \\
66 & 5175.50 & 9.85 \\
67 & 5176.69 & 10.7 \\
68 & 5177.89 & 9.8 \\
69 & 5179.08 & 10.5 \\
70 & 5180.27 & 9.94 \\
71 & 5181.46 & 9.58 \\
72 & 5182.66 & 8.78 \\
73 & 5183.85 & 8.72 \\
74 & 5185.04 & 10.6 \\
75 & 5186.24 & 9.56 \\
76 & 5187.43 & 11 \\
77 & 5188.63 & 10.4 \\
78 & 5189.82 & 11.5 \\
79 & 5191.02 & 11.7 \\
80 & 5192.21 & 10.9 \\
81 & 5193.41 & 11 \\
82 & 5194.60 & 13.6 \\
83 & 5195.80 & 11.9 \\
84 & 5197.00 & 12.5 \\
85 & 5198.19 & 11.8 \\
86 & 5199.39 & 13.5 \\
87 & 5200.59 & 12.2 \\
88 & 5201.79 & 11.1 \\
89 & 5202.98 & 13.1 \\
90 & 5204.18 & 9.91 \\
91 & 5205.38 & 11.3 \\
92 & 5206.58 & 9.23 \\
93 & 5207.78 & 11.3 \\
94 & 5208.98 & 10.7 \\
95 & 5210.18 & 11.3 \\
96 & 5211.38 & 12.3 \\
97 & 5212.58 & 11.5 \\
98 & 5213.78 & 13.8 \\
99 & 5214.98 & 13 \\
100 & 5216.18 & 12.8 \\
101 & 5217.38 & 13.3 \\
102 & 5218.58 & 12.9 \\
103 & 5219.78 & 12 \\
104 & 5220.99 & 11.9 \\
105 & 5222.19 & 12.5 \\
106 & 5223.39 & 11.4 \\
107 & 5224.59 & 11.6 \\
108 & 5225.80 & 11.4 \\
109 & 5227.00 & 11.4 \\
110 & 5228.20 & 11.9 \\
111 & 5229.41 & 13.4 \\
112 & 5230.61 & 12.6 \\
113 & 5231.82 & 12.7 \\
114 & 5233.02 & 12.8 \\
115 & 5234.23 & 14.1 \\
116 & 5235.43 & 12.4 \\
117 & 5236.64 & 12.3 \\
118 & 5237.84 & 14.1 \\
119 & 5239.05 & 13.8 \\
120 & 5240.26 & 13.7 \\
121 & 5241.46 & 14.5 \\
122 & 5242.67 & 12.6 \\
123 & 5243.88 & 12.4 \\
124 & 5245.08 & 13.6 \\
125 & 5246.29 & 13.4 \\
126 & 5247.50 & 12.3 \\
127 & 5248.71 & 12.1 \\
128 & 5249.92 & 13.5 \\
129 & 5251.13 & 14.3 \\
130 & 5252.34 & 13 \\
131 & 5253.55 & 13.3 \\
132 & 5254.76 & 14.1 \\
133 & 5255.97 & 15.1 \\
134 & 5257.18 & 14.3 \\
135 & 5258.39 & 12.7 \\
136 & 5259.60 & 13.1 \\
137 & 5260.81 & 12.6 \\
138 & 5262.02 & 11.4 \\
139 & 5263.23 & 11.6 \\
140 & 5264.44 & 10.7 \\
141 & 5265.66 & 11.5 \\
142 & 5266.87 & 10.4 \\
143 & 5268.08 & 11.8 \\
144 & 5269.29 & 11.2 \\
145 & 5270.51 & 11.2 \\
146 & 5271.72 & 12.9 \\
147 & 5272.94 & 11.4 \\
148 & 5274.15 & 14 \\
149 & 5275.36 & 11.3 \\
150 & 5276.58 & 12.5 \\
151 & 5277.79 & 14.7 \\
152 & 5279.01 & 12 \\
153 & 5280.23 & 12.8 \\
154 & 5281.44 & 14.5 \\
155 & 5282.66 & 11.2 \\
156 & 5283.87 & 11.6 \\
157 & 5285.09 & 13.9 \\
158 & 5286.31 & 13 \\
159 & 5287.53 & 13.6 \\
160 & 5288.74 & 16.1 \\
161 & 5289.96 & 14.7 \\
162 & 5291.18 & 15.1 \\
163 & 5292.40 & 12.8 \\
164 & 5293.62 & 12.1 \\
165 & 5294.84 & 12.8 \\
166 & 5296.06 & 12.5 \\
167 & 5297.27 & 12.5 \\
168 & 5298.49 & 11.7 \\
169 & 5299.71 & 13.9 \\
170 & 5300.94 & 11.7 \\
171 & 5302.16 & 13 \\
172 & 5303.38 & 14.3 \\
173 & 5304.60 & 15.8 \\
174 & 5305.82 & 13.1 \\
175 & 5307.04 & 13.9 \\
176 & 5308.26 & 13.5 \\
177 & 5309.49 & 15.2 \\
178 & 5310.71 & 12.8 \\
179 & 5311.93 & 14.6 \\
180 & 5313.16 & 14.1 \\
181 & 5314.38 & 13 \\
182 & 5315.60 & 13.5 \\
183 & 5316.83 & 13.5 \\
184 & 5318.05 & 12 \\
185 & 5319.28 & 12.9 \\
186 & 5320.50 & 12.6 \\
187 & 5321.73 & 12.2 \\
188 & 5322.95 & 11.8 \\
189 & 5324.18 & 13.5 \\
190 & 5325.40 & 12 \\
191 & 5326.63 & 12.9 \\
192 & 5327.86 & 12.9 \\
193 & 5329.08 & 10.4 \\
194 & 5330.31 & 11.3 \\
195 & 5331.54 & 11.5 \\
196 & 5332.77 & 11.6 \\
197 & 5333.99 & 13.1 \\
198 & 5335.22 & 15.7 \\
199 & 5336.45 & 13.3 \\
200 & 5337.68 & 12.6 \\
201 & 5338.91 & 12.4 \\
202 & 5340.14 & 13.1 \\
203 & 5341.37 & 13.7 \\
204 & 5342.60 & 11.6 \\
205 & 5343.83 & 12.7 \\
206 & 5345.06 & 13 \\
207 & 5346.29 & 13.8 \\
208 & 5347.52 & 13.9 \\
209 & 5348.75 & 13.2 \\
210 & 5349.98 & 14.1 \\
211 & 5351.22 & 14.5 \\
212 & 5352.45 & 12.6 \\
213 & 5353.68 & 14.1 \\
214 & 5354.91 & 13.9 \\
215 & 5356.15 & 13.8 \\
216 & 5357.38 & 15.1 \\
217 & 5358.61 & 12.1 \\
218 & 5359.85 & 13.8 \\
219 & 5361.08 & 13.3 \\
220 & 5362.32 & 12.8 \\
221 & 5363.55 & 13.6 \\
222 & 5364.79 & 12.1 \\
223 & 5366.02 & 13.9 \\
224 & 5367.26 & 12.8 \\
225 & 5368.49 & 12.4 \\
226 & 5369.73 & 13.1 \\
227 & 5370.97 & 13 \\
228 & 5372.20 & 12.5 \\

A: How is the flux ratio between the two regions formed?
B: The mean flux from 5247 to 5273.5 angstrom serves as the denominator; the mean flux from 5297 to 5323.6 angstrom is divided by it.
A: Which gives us 1.06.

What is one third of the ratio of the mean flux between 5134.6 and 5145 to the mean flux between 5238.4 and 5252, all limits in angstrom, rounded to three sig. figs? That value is 0.277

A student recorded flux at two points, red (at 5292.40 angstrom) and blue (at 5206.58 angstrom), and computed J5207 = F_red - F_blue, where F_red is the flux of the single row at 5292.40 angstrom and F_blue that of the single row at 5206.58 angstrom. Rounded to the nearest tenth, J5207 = 3.6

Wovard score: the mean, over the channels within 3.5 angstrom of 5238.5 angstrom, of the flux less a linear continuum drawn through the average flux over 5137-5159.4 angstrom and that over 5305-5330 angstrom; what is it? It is 1.3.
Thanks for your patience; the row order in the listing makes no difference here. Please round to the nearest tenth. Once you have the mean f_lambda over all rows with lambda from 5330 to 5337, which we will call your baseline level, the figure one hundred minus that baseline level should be 87.2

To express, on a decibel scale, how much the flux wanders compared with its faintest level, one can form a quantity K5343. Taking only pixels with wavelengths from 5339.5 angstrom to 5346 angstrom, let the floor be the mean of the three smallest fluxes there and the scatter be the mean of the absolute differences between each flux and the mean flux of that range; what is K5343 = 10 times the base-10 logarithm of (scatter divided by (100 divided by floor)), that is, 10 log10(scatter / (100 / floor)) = -11.8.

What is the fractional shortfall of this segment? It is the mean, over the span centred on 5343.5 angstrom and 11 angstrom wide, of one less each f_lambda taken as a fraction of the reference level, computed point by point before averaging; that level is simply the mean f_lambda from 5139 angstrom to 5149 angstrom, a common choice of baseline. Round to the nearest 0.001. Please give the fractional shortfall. -0.191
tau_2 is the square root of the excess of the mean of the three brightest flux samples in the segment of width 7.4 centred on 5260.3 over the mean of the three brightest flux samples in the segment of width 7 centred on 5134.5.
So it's 1.02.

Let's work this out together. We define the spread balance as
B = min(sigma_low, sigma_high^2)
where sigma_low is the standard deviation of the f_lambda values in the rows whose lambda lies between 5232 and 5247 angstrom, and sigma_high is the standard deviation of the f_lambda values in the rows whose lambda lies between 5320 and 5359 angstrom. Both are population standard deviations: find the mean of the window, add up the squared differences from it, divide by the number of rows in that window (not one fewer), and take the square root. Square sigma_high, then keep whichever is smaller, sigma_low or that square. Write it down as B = 0.74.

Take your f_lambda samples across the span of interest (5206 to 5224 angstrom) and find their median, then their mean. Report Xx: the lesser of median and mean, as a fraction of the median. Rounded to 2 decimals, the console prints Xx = 1.00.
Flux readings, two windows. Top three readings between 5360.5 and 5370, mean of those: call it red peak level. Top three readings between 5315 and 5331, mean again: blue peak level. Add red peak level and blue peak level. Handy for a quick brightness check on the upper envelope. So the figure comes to 27.1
